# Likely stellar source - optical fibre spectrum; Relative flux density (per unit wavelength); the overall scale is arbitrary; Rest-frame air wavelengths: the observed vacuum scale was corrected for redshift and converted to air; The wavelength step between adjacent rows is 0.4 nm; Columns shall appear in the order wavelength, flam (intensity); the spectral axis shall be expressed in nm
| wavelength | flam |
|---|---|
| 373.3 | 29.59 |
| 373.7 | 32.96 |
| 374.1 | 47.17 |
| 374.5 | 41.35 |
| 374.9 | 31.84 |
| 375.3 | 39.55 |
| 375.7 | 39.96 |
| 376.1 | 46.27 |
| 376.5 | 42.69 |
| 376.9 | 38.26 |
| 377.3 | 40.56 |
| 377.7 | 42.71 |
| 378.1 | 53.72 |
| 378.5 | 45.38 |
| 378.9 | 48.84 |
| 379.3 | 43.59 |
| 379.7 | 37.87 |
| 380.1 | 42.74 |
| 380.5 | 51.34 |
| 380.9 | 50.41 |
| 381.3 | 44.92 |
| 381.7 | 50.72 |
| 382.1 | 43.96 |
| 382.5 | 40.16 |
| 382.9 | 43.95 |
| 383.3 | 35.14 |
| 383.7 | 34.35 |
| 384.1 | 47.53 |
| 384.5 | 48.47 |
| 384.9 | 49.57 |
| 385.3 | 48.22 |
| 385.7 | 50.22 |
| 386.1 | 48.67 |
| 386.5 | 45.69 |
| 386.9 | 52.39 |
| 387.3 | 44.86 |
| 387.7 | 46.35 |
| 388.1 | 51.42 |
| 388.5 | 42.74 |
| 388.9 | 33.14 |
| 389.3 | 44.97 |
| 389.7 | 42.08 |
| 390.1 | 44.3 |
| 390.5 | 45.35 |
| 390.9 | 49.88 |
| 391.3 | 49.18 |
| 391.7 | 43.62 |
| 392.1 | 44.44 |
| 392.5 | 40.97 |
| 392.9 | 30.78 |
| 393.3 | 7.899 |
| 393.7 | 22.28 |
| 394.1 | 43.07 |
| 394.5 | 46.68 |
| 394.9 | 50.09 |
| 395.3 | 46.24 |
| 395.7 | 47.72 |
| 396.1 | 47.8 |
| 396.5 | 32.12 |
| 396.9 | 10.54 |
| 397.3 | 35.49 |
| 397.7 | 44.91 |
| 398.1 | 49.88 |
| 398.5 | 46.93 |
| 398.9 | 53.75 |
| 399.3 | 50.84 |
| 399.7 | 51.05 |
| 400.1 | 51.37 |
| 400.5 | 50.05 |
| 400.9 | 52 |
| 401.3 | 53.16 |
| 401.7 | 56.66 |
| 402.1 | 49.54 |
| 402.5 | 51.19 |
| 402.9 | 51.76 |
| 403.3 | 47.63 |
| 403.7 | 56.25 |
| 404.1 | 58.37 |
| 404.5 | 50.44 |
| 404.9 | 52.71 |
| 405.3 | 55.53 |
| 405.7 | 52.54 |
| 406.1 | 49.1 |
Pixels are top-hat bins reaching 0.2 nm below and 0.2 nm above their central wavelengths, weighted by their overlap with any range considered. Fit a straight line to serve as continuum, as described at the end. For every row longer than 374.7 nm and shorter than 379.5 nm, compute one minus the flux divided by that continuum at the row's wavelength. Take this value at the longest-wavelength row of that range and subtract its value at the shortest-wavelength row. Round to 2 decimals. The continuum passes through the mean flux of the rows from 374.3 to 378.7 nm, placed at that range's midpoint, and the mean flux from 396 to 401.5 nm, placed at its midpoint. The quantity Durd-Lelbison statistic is -0.27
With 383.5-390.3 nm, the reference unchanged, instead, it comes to -0.21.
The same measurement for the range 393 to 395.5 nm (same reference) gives -0.86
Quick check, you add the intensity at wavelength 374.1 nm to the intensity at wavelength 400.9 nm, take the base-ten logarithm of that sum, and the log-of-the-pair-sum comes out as 2.00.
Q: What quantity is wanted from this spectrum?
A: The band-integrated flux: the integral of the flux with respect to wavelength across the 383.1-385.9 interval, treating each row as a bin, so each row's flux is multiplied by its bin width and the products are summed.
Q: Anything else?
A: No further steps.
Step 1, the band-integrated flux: 125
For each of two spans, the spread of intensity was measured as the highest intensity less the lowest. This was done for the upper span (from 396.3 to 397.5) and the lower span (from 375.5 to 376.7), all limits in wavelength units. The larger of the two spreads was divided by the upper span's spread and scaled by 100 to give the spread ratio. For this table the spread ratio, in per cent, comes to 100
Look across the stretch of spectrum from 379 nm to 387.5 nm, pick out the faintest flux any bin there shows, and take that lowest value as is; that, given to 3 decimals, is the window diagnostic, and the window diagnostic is 34.350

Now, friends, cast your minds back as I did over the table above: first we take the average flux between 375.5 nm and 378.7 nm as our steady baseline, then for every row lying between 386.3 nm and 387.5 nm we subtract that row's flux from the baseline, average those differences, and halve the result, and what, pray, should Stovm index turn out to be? -2.0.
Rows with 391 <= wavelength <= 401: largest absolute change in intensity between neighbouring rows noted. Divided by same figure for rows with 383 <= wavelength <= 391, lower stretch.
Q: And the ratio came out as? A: 1.9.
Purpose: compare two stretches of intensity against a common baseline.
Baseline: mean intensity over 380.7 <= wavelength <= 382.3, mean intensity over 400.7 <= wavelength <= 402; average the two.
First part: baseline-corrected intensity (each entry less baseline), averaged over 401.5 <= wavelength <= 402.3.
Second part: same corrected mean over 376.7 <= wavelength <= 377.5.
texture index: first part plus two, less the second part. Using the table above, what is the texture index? 16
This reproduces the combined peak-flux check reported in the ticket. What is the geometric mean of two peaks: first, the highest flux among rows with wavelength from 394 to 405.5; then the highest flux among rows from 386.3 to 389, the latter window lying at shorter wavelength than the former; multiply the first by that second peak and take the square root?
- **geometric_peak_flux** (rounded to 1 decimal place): 55.3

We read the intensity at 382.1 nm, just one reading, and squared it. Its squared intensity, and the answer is 1932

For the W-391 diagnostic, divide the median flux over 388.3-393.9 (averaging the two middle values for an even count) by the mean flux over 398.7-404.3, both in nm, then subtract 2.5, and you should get -1.68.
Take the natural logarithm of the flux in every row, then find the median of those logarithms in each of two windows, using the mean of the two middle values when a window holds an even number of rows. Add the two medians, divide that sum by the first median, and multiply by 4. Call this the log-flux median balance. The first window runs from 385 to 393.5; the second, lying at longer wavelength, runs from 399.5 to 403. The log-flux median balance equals 8.14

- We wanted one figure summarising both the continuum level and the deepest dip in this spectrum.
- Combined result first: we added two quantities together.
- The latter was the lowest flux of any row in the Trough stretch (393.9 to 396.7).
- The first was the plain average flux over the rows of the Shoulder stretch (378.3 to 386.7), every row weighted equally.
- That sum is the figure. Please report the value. 77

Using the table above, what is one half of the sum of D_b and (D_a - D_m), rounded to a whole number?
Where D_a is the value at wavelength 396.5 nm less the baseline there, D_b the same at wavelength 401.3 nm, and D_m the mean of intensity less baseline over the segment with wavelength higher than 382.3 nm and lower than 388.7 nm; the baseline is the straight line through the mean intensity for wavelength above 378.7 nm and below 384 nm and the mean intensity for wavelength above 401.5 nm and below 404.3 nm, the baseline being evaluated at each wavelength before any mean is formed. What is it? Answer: -9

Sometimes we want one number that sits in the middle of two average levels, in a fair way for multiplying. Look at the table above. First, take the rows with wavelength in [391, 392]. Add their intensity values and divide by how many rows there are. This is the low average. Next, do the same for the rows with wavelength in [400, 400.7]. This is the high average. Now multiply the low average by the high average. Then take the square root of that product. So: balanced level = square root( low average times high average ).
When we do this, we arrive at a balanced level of 49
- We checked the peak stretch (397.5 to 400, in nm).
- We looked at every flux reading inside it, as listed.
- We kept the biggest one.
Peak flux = 53.75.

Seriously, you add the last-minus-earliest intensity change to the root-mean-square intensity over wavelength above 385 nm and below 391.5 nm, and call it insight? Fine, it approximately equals 47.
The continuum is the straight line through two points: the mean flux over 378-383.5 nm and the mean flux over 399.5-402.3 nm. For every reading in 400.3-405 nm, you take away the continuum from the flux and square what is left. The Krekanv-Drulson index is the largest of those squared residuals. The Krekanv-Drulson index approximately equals 28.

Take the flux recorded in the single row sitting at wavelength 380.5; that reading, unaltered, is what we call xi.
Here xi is 51.34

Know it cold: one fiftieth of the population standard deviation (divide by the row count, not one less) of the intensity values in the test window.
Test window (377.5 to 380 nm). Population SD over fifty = 0.10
